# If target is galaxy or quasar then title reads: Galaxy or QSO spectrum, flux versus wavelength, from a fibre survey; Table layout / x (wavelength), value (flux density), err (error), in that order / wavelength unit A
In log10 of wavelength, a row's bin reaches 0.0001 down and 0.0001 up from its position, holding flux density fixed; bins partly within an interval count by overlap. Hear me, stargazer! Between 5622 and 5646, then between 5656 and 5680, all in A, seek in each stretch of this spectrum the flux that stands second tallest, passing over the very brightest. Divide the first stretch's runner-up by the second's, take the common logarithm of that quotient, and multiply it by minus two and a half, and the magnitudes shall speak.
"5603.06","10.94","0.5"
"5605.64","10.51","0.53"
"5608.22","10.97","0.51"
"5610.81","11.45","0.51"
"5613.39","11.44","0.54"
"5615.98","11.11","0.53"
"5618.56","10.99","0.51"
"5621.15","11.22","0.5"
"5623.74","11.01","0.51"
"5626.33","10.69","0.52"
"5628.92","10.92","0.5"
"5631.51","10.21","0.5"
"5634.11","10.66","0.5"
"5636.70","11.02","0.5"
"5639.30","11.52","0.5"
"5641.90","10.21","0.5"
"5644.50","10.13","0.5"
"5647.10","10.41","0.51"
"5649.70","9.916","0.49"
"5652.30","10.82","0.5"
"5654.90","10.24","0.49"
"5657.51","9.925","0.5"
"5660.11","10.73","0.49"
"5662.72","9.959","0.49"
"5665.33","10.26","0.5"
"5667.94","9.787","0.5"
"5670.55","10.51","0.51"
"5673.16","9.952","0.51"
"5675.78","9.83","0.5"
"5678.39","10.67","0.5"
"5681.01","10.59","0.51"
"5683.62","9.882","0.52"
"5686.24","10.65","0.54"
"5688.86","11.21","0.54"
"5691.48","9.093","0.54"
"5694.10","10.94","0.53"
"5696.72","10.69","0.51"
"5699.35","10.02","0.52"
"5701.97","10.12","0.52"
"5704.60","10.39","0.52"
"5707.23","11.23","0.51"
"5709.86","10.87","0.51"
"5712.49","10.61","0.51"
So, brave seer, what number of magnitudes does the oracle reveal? -0.035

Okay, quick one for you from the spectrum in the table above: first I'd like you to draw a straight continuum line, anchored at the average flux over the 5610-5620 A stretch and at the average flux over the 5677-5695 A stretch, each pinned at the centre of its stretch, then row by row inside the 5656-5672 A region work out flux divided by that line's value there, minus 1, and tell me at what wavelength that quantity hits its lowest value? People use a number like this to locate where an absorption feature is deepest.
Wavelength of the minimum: 5667.94 A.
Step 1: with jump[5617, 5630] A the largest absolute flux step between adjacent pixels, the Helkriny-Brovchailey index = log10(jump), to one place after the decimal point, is -0.5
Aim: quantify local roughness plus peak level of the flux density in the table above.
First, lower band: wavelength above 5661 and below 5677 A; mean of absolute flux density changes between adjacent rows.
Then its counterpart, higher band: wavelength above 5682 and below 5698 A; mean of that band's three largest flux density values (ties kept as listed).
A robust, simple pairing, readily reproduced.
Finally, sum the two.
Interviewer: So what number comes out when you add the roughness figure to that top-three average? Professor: 11.4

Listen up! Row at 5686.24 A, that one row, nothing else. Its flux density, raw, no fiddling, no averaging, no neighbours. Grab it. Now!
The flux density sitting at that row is 10.65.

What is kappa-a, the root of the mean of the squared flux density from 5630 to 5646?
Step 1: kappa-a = 10.64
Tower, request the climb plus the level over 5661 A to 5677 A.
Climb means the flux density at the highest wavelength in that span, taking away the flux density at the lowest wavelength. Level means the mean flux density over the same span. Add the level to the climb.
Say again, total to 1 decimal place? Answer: 9.9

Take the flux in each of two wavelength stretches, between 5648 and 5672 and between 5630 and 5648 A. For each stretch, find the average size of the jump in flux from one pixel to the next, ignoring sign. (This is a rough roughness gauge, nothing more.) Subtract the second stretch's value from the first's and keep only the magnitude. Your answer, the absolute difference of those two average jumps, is 0.11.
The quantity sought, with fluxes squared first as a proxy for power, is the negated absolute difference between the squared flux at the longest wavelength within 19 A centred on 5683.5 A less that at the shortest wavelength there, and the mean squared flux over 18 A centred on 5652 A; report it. -120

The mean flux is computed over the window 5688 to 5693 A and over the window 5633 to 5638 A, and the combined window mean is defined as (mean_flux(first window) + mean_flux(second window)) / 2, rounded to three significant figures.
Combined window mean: 10.5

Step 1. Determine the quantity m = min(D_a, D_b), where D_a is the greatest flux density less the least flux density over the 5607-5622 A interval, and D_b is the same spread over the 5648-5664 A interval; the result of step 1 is 0.5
